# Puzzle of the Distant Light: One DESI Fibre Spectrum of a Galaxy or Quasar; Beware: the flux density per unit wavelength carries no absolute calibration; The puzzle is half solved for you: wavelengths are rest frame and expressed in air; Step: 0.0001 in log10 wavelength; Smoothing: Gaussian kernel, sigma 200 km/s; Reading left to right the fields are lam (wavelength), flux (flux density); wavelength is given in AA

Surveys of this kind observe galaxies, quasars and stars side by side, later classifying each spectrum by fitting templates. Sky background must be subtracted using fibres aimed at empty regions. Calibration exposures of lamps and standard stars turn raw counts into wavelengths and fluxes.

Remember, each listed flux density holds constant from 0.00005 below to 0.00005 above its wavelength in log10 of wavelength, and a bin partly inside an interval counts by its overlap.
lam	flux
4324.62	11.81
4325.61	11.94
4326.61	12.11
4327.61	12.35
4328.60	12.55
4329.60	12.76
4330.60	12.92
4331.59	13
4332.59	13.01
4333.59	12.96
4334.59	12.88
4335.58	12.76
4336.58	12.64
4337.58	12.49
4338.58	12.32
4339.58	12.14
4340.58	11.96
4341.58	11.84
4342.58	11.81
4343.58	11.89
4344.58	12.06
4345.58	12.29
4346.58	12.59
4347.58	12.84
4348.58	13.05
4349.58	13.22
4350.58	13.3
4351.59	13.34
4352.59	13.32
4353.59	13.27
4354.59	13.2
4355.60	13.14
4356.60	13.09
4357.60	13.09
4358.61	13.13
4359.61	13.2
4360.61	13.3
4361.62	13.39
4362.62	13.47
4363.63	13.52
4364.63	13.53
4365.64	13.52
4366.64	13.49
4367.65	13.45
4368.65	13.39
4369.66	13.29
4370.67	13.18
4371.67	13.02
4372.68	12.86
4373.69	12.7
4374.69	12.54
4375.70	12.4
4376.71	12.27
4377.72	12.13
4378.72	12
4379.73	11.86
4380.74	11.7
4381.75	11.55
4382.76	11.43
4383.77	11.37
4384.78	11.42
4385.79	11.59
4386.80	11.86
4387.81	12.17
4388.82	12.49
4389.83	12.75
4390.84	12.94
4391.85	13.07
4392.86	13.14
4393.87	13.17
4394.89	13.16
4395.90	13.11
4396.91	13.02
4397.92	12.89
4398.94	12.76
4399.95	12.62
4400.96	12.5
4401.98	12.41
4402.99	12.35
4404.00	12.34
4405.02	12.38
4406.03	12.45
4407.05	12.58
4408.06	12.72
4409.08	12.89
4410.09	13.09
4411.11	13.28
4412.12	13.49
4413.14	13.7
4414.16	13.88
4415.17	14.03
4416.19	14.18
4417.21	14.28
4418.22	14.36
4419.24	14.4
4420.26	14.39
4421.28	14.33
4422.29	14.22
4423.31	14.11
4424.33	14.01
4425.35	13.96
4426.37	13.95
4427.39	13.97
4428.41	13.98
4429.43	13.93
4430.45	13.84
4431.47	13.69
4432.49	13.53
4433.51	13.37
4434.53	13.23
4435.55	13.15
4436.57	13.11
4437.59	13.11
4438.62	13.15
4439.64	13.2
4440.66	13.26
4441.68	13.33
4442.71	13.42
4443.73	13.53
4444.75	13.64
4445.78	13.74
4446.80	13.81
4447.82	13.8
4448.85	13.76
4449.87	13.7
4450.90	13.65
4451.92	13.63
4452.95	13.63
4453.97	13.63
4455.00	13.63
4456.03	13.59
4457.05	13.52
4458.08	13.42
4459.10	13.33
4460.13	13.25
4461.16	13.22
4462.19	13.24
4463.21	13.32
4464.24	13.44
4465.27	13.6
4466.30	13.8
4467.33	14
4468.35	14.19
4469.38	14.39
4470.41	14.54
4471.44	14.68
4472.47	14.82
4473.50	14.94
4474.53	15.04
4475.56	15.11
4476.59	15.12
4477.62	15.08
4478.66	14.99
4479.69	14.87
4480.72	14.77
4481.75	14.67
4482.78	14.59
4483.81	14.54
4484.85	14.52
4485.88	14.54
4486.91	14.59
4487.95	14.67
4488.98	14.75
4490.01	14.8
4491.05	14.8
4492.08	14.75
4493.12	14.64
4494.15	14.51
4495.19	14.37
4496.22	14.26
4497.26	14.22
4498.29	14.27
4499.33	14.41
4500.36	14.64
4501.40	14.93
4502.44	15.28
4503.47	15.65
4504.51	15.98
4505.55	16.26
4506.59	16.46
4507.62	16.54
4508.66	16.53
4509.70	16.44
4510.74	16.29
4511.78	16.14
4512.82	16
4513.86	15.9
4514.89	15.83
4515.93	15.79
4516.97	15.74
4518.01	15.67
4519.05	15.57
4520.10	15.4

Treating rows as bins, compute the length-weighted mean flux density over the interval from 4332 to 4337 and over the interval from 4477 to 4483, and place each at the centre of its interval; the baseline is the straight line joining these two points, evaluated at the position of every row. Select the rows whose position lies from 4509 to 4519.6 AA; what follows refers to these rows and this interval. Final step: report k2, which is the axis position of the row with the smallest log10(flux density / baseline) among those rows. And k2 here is 4519.05 AA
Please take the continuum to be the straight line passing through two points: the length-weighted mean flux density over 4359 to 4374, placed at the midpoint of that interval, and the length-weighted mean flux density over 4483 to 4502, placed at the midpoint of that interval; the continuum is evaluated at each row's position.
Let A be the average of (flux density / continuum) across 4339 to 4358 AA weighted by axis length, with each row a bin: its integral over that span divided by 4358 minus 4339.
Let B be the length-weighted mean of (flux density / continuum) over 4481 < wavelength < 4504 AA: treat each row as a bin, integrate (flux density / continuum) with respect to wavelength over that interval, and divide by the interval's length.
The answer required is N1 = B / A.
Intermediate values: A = 0.969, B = 1.01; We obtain 1.04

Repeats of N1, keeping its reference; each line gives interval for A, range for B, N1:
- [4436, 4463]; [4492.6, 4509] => 1.09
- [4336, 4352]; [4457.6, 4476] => 1.03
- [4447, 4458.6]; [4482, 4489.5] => 1.05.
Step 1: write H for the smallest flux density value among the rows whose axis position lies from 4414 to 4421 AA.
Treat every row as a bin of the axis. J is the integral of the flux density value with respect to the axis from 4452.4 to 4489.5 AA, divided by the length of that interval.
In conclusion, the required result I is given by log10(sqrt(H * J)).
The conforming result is 1.15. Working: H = 13.88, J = 14.2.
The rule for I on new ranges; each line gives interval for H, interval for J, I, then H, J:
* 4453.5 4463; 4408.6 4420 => 1.13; 13.22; 13.8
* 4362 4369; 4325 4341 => 1.11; 13.39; 12.5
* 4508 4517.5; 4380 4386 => 1.13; 15.74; 11.5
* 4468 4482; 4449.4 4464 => 1.14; 14.19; 13.5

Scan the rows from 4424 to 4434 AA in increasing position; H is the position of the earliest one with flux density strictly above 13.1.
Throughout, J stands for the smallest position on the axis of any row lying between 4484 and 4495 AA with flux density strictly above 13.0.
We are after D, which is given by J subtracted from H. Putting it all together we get -60.5 AA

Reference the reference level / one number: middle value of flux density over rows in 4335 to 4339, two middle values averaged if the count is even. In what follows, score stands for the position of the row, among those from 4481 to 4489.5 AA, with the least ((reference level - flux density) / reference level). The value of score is 4488.98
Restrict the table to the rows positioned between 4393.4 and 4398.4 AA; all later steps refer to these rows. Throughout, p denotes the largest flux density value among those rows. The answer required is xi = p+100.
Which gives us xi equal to 113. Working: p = 13.17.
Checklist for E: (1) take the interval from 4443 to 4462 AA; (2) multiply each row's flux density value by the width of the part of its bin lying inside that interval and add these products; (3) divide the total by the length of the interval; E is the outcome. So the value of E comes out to 13.6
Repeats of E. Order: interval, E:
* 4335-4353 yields 12.5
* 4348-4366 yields 13.3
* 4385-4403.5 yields 12.7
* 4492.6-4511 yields 15.3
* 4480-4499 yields 14.6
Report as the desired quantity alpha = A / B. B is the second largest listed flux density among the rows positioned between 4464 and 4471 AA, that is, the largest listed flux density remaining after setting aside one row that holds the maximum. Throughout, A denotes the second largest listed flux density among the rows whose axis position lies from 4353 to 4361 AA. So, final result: 0.92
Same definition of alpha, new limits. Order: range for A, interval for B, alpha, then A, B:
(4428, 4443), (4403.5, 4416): 1.00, 13.93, 13.88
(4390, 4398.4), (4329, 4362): 0.99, 13.16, 13.34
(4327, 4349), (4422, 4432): 0.92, 13.01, 14.11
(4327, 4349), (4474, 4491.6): 0.86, 13.01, 15.11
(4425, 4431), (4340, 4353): 1.05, 13.97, 13.32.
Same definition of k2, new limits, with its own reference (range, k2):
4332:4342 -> 4341.58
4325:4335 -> 4325.61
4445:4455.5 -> 4455.00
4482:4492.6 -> 4484.85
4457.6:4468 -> 4461.16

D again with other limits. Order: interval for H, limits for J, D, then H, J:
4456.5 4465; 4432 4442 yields 24.6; 4457.05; 4432.49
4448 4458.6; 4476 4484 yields -27.7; 4448.85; 4476.59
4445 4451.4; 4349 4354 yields 96.2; 4445.78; 4349.58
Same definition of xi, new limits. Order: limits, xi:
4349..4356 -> 113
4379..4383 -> 112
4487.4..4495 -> 115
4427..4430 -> 114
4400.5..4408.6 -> 113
